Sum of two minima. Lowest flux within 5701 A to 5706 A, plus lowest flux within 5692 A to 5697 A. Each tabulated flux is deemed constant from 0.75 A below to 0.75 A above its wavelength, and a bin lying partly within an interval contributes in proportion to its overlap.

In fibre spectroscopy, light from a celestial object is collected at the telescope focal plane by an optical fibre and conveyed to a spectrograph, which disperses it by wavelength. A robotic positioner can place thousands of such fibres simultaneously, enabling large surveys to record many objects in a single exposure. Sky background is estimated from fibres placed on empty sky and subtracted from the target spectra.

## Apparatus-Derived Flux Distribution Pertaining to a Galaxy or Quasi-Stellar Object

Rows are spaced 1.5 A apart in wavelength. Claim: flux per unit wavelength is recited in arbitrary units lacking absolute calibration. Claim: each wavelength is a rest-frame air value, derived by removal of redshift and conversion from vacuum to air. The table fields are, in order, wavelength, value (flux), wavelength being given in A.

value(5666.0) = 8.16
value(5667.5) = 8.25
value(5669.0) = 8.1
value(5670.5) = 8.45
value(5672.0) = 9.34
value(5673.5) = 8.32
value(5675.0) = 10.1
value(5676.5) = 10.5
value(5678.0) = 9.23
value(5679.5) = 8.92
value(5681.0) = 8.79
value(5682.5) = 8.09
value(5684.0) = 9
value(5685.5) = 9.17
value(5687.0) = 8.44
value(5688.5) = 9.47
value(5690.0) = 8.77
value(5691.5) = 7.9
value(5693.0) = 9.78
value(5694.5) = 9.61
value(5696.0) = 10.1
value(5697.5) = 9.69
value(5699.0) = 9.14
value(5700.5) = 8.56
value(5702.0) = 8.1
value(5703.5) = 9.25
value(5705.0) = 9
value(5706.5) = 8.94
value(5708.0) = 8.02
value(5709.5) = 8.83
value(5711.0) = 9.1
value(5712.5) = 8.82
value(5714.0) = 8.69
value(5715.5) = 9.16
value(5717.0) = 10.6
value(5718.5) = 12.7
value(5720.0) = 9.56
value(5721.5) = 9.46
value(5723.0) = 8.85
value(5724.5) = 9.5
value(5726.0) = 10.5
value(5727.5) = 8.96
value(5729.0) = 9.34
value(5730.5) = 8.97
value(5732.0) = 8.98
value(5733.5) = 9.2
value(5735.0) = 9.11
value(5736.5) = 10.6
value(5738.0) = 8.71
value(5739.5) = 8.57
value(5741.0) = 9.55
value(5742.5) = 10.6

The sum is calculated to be 17.7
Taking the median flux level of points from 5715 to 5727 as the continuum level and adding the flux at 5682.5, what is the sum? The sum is 17.6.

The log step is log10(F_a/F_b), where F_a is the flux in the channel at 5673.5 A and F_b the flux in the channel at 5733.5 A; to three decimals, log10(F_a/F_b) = -0.044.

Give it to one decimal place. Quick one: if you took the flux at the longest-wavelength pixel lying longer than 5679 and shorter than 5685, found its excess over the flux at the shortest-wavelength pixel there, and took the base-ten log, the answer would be -1.1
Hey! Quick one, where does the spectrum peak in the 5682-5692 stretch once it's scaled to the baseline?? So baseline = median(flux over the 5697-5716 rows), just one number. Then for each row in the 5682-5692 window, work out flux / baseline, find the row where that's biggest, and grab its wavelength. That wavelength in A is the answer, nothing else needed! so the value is 5688.5 A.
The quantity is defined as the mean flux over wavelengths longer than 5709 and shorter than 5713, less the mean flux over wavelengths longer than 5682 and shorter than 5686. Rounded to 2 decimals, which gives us 0.16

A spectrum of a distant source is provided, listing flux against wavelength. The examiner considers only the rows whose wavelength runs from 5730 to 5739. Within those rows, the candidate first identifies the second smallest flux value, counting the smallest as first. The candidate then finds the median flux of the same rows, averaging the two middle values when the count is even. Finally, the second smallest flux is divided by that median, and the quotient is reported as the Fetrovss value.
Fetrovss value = 0.99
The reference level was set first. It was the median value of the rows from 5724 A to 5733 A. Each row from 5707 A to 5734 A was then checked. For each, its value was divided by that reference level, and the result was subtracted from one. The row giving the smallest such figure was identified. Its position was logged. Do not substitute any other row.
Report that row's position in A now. 5718.5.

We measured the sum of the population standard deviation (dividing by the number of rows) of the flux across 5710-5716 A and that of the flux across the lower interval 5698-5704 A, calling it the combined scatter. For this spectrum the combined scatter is 0.66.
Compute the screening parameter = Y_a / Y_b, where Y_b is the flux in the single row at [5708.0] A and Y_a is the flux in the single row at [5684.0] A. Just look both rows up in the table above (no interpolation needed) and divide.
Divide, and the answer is 1.12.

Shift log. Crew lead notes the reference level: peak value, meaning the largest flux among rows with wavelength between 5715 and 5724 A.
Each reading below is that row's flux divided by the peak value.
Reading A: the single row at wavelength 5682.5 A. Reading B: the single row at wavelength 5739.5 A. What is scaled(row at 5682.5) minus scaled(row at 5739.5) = -0.04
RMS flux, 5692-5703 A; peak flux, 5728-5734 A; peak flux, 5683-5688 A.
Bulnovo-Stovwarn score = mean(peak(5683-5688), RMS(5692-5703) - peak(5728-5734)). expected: 4.57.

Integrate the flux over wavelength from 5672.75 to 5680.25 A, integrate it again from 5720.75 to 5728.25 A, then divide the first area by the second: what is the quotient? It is 1.00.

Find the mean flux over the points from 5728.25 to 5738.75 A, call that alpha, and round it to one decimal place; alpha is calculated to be 9.3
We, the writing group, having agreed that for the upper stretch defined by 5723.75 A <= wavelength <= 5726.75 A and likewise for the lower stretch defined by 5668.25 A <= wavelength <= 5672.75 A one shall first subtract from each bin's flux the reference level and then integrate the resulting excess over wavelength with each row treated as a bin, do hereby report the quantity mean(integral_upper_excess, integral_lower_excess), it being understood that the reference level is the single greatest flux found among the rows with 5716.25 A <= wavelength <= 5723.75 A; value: -13.2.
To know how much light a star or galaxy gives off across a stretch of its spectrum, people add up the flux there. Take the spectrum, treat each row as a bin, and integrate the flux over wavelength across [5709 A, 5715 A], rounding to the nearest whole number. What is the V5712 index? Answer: 53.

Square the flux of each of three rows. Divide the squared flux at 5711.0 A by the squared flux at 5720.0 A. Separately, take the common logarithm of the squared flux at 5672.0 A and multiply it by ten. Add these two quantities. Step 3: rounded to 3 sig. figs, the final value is 20.3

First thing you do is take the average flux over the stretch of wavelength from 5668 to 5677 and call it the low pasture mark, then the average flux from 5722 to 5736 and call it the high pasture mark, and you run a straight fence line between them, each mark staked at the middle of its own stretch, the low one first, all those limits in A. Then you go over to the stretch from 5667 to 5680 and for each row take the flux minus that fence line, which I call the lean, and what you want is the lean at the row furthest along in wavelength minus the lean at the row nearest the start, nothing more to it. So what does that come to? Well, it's 0.6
